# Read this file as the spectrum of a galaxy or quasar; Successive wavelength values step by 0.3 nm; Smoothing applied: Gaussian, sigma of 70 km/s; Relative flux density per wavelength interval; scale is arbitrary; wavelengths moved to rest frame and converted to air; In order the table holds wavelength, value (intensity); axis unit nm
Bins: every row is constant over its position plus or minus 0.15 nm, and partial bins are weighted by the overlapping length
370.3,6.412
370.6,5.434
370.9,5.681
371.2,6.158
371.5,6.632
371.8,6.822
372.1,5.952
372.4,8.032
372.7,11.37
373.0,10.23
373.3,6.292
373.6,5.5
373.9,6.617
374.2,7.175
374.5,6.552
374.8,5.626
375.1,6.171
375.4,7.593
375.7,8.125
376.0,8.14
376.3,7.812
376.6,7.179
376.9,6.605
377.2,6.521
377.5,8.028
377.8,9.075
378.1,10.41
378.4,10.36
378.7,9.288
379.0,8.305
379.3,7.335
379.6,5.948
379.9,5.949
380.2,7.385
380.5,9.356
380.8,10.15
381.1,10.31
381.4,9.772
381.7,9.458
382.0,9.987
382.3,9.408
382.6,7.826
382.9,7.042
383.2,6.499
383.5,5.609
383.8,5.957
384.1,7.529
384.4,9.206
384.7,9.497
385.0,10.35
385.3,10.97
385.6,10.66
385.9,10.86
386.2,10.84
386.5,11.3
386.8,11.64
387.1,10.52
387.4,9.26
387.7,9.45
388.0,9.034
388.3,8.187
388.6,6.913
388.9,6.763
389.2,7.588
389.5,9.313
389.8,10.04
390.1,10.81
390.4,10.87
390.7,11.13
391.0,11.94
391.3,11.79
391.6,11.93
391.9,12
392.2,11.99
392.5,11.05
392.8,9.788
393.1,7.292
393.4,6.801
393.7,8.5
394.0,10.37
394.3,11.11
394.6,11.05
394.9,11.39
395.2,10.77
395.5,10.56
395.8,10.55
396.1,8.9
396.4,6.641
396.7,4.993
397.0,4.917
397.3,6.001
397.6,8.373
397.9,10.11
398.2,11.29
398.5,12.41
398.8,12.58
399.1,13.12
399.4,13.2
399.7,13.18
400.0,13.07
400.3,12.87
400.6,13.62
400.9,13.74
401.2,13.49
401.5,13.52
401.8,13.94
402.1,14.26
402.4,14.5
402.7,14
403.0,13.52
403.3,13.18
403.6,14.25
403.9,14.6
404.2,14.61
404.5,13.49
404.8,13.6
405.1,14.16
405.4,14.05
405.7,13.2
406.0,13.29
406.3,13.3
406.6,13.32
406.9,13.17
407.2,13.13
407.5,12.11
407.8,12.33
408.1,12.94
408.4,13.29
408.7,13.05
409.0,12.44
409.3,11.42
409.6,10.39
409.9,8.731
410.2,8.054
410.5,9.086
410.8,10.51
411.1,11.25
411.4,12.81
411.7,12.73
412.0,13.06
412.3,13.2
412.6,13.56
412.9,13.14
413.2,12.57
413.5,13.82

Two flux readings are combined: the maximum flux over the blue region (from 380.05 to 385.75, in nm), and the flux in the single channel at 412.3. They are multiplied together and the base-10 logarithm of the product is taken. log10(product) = 2.16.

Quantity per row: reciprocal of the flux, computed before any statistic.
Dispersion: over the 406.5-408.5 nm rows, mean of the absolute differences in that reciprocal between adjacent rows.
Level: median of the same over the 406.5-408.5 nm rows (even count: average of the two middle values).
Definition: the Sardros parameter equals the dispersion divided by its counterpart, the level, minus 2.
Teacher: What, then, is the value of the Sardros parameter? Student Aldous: -1.97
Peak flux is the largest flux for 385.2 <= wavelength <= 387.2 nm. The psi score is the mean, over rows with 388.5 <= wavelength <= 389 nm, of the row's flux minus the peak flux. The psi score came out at -4.8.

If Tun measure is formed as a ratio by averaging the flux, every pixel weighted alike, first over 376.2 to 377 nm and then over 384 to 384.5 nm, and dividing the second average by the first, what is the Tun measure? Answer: 1.16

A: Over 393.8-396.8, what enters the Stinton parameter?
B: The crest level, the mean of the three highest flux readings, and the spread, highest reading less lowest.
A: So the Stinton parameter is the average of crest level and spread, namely 8.8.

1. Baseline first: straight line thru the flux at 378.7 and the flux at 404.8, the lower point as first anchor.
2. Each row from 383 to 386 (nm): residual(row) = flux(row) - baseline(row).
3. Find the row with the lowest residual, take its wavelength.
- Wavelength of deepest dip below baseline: 383.5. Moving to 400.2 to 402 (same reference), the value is 400.3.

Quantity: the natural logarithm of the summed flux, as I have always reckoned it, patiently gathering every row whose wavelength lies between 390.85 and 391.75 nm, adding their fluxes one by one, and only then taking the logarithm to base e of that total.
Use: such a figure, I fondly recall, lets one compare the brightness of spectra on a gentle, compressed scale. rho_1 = 3.57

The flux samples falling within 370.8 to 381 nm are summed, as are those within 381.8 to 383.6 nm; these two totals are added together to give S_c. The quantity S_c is 305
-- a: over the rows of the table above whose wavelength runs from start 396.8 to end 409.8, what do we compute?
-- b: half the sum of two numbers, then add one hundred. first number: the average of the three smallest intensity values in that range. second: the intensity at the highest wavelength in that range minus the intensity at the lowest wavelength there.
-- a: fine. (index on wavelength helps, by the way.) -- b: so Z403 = 106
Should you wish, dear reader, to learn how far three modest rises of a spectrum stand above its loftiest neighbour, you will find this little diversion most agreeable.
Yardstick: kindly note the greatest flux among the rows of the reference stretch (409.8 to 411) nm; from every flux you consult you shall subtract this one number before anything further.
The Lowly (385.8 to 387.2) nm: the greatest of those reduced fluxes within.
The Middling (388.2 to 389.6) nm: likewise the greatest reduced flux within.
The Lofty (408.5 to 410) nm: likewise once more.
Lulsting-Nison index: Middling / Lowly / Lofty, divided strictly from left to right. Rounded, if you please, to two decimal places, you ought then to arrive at -0.42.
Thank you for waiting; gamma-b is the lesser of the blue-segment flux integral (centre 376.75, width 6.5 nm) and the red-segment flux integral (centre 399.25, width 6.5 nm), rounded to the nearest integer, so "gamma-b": 49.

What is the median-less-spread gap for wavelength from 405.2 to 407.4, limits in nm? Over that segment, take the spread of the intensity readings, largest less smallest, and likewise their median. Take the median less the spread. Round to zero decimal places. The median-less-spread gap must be 12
